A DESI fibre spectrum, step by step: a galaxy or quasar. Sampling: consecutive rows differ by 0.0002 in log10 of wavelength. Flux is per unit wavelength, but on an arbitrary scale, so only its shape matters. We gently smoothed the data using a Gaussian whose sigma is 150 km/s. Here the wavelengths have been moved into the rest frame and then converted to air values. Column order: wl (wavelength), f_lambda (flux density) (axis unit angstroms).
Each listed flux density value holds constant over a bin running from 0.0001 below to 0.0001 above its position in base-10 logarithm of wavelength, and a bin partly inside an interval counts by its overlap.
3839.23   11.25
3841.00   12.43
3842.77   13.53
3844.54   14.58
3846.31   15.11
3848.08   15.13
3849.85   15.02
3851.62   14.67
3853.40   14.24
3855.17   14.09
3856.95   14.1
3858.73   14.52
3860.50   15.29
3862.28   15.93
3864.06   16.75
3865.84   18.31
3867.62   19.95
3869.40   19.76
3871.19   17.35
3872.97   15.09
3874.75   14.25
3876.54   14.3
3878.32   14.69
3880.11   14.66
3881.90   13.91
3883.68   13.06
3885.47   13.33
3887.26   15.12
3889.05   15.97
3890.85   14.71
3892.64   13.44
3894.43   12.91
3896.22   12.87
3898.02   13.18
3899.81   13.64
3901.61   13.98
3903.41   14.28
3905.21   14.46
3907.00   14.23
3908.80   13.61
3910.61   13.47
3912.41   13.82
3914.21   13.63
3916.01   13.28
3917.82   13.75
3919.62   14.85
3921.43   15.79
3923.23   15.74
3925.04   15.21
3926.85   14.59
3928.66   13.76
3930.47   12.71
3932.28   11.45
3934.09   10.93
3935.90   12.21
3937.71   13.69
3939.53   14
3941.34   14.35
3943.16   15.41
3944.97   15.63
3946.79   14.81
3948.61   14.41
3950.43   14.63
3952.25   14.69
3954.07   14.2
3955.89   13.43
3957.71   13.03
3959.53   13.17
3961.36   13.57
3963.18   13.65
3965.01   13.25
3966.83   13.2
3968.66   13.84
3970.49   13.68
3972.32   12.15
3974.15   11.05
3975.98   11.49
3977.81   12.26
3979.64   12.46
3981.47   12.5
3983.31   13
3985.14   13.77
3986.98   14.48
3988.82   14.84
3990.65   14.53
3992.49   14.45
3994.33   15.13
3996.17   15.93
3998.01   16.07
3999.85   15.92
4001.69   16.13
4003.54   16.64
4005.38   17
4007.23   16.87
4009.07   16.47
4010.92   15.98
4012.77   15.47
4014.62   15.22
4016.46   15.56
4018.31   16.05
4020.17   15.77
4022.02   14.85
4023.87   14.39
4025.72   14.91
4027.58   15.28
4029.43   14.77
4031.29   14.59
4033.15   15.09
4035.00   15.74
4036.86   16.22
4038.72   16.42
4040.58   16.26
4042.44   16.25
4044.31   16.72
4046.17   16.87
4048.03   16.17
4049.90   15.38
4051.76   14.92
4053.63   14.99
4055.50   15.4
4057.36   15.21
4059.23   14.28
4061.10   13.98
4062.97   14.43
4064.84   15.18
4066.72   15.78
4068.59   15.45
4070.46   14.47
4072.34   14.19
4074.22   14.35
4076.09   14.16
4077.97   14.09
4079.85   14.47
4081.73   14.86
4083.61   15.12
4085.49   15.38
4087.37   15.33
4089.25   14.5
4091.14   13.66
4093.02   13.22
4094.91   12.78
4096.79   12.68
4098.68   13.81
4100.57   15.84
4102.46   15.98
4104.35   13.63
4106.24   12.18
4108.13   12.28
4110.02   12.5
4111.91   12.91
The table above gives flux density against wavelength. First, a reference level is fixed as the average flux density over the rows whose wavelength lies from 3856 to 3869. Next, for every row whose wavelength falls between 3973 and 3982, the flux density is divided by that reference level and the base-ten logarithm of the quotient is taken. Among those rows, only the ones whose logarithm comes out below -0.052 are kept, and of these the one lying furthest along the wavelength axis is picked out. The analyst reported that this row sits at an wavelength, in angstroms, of 3981.47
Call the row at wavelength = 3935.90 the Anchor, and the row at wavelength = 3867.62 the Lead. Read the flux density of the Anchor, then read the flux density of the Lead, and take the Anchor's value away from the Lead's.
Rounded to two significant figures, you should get 7.7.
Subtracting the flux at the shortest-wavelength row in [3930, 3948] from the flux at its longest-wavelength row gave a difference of 2.1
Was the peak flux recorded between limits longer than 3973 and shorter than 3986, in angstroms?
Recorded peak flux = 13.77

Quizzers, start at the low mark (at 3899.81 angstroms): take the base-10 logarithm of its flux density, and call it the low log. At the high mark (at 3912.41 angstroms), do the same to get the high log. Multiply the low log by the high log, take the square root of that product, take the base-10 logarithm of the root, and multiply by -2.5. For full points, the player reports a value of -0.140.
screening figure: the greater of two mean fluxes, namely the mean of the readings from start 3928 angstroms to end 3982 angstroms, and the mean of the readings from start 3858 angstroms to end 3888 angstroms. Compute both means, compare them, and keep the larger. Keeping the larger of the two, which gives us 15.7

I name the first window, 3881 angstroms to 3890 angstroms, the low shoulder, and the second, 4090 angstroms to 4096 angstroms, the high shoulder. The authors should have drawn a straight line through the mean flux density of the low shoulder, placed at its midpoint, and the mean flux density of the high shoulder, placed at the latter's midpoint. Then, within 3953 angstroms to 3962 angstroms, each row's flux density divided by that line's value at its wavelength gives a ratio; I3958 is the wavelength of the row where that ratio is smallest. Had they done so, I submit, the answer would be 3957.71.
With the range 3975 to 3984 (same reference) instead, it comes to 3975.98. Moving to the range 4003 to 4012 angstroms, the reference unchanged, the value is 4010.92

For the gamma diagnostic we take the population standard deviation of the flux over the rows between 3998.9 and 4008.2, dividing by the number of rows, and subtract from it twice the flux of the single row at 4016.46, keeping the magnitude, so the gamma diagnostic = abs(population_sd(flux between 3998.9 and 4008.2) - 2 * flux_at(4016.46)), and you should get 30.7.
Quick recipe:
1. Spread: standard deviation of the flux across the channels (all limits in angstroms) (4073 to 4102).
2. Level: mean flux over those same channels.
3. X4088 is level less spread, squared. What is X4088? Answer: 179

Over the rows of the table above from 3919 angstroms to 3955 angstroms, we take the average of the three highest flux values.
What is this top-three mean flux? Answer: 15.7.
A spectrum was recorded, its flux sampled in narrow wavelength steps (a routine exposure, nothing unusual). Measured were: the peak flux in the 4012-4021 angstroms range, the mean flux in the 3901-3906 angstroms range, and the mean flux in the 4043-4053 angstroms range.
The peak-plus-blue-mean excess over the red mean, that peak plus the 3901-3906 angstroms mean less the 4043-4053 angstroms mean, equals 14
